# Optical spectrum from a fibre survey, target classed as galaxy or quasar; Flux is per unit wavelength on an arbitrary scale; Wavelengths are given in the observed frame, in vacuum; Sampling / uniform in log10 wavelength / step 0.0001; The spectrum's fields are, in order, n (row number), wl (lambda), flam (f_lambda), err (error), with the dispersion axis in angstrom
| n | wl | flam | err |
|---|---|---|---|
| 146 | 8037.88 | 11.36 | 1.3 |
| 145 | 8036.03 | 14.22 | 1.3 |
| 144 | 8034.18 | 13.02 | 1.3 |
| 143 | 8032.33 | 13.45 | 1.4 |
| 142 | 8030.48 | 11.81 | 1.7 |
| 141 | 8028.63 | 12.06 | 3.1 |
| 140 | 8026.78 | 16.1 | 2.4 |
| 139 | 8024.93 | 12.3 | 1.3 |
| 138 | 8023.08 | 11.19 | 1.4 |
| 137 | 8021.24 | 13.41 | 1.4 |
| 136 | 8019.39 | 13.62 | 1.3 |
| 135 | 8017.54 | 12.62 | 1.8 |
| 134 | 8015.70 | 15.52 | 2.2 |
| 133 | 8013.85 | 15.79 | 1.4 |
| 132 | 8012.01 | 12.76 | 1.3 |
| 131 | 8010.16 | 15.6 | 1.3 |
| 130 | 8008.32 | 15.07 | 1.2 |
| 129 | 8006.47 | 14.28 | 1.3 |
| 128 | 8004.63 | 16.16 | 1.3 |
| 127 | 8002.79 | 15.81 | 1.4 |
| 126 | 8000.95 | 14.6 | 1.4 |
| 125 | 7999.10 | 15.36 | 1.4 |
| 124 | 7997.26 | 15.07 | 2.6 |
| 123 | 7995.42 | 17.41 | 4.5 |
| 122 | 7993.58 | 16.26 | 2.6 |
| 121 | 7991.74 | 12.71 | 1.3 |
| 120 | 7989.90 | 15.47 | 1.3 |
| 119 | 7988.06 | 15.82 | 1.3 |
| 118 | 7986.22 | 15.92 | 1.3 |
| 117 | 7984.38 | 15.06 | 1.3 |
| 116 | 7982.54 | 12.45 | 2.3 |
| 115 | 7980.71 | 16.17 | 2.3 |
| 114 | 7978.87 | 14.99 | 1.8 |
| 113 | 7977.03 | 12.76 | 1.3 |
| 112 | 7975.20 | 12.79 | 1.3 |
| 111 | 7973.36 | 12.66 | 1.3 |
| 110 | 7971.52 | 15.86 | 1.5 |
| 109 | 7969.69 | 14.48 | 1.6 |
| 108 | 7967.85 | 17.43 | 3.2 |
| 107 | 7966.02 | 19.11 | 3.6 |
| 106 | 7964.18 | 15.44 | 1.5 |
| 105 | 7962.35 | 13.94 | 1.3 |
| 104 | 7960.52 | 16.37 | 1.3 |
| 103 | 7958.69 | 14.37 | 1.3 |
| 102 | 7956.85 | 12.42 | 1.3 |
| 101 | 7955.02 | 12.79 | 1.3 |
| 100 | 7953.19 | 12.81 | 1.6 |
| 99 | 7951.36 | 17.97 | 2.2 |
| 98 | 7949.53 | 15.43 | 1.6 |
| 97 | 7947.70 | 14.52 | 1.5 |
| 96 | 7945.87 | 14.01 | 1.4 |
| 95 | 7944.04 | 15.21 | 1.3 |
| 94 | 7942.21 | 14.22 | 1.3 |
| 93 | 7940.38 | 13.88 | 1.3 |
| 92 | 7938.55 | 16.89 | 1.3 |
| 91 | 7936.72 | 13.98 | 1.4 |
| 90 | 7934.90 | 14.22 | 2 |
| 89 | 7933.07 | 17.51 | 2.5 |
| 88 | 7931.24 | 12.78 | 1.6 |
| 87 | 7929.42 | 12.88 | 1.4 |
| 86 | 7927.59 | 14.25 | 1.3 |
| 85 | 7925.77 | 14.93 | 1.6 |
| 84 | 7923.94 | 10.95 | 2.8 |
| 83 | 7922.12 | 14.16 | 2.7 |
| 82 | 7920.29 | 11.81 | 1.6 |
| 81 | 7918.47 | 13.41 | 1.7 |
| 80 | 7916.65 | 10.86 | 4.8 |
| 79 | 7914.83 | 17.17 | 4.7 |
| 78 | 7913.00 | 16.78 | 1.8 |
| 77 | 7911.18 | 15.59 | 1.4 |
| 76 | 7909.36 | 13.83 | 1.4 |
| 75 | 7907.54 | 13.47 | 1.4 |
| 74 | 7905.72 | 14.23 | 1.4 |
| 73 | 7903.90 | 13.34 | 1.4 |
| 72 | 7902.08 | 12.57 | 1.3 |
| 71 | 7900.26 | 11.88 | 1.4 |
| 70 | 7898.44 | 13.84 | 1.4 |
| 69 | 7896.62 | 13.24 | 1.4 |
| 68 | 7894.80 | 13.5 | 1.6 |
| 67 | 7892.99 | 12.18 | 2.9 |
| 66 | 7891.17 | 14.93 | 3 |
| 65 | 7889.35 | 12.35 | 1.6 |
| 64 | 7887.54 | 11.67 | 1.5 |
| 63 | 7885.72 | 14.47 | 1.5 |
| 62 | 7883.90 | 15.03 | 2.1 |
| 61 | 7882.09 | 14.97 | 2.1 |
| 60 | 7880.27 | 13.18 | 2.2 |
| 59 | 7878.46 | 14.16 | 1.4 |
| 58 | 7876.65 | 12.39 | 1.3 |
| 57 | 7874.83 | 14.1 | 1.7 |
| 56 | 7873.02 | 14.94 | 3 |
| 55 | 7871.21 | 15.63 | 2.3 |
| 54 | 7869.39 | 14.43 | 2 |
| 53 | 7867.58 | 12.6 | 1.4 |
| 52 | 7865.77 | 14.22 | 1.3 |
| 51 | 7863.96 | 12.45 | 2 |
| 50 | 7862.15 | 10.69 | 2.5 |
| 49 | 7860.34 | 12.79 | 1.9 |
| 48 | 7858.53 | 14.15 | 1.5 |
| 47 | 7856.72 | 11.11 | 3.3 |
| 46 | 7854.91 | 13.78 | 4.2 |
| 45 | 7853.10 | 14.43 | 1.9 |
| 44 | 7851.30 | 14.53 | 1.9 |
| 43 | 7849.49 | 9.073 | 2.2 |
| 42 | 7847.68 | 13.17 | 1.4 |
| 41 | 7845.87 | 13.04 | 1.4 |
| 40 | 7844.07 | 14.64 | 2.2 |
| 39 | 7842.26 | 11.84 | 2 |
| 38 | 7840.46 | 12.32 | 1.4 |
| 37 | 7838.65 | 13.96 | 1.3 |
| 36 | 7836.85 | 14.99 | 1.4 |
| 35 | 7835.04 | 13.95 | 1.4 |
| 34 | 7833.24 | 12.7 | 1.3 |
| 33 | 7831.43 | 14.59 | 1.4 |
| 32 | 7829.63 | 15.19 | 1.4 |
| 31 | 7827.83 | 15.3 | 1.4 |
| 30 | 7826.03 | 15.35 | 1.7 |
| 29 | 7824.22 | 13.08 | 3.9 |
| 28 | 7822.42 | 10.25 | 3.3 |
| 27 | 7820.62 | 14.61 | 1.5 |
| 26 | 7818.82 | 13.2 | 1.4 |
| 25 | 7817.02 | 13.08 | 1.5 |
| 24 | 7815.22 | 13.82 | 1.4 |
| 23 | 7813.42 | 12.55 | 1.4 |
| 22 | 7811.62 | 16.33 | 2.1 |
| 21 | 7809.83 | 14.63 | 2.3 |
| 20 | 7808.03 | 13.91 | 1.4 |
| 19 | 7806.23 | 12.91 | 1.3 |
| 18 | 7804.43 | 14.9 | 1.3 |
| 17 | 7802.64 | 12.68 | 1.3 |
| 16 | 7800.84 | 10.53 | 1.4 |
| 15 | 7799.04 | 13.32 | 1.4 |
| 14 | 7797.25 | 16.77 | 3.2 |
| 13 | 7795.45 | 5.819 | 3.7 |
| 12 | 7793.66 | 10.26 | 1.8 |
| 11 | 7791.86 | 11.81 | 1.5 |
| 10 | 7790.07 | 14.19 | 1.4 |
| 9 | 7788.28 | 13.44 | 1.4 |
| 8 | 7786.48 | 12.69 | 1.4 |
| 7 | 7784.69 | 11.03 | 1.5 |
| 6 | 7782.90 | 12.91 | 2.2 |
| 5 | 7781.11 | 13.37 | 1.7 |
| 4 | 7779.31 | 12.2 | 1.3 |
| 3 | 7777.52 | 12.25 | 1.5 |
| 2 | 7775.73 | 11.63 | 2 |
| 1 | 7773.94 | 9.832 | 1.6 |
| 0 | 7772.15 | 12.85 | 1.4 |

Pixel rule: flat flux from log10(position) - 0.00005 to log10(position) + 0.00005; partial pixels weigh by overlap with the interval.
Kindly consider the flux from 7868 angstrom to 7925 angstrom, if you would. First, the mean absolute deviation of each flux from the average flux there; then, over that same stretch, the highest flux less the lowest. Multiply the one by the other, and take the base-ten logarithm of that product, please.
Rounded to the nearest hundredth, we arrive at 0.89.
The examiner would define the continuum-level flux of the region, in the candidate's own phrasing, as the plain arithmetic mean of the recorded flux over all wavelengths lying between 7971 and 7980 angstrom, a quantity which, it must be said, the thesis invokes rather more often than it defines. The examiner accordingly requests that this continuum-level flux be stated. 13.8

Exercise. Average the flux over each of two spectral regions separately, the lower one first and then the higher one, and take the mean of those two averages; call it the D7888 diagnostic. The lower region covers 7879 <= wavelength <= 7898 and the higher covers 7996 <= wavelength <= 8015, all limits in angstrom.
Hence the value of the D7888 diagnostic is 14.3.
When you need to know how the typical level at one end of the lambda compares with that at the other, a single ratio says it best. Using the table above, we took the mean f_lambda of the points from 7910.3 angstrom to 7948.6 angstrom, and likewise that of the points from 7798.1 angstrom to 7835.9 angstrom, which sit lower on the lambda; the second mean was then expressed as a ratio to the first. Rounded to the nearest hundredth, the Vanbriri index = 0.96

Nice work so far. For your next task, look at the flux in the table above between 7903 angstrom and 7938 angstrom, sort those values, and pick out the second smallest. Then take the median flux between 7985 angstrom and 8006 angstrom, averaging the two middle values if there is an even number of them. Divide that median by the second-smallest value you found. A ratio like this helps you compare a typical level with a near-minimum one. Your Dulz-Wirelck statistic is 1.44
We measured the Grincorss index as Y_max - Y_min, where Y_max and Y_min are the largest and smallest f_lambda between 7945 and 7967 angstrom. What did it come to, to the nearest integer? 7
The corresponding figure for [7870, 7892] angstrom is 4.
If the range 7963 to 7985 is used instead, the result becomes 7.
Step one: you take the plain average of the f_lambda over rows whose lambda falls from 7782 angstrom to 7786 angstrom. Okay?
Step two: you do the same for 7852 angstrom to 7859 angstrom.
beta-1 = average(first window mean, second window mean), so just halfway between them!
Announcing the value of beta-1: 12.7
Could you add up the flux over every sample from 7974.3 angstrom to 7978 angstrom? 26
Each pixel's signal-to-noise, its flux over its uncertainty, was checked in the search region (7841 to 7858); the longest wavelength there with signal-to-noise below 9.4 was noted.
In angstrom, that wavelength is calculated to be 7856.72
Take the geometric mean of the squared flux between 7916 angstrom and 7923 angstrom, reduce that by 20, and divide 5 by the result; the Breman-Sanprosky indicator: 0.037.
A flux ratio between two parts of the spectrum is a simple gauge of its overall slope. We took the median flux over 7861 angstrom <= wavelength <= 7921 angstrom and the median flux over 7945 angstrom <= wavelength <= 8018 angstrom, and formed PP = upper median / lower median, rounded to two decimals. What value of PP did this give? 1.12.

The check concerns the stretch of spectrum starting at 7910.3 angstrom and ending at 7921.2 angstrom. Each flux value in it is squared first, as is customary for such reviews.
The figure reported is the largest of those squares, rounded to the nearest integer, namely 295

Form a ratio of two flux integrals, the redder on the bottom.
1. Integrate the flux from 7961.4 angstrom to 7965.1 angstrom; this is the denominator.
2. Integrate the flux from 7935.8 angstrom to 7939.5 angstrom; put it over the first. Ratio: 1.05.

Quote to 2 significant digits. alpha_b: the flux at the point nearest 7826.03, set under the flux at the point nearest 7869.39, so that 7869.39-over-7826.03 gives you 0.94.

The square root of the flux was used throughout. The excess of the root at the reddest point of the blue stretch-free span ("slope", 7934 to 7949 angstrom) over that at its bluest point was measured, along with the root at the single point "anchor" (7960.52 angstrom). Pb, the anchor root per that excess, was 102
